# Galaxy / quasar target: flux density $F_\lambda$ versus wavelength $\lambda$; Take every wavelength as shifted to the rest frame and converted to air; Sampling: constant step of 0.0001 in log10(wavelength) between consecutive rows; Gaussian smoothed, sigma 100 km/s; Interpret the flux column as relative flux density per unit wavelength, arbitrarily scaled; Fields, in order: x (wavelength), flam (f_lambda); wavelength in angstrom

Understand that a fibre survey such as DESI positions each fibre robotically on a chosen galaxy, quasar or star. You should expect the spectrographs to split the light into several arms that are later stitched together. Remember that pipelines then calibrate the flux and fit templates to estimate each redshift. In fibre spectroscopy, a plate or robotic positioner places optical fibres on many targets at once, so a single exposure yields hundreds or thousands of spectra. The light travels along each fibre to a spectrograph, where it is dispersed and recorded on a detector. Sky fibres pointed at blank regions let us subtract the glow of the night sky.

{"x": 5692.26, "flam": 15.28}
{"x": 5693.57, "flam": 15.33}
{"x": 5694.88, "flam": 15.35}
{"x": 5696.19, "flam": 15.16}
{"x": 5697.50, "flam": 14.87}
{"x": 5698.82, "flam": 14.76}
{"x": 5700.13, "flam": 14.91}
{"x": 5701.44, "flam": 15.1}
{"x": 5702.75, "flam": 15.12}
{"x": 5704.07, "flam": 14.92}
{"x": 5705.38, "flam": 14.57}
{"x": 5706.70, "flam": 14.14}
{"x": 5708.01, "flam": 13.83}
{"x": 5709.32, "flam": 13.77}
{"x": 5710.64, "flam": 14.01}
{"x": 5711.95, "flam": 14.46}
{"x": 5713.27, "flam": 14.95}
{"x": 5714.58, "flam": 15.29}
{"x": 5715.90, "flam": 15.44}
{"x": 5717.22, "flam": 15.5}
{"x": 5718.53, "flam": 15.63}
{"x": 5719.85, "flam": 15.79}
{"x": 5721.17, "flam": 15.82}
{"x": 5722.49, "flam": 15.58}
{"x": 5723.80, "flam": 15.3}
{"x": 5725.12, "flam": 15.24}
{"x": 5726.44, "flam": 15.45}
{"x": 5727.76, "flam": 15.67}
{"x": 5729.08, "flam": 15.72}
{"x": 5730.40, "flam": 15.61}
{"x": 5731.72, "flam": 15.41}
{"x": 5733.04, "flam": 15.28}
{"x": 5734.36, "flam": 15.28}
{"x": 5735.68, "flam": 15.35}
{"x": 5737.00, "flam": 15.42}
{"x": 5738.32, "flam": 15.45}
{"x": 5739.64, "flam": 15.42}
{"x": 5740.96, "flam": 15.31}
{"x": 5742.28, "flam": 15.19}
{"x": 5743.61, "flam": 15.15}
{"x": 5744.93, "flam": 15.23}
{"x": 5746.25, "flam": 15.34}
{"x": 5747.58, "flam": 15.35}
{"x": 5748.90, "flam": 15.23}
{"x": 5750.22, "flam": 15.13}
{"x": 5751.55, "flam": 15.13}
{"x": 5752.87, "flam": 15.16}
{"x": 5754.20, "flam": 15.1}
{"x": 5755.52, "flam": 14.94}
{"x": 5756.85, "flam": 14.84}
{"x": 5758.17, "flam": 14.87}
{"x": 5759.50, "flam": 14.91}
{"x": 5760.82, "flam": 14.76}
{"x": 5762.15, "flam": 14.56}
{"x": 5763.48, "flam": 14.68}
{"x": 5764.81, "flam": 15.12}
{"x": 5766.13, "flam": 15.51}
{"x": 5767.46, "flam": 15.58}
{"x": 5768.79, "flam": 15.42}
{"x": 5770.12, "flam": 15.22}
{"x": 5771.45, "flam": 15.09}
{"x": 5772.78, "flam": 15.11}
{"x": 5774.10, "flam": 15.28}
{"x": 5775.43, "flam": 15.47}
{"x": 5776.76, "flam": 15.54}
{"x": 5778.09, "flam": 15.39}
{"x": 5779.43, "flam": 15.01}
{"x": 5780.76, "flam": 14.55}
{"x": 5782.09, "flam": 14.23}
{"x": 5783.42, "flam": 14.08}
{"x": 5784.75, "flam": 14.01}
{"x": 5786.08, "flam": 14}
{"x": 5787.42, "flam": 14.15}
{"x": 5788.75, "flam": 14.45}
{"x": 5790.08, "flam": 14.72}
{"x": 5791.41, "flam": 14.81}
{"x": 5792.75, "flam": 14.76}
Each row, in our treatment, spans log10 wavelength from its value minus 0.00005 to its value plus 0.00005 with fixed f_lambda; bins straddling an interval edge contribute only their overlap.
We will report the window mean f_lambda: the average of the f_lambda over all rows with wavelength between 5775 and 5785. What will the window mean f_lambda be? 14.8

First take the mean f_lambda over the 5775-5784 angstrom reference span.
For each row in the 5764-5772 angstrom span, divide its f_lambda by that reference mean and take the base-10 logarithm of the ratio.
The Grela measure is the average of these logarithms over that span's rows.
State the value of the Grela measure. 0.012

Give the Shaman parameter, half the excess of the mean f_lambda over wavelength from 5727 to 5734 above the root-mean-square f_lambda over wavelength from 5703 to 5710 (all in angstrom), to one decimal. 0.6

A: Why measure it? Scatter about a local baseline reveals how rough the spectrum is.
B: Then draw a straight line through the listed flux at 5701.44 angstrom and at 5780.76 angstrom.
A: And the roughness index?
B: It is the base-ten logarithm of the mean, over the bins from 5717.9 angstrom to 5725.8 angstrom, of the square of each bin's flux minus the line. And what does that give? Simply -0.39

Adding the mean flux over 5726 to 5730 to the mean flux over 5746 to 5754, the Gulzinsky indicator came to 30.8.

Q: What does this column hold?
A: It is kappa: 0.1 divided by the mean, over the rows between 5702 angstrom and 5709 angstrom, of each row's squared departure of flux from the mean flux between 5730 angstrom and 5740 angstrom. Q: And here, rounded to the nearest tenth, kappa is 0.1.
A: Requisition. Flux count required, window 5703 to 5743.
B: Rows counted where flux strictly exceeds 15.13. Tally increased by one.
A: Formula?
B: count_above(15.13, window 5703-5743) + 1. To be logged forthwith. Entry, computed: 23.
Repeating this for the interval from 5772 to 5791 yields 5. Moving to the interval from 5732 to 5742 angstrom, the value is 8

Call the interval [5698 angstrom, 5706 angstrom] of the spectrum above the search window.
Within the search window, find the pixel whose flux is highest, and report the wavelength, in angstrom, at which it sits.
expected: 5702.75 angstrom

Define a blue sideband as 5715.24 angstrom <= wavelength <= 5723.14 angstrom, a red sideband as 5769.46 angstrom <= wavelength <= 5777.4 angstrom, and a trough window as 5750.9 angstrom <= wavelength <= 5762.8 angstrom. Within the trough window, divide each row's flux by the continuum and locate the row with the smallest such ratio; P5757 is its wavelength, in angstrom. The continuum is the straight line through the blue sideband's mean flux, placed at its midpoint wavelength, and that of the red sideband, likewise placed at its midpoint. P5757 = 5762.15 angstrom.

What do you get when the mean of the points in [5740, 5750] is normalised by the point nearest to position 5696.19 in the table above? 1.01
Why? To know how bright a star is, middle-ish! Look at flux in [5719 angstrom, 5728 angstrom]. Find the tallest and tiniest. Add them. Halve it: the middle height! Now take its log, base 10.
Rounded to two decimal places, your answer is 1.19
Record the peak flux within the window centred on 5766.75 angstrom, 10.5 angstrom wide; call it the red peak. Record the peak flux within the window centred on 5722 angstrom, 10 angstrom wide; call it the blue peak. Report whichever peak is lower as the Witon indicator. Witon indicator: 15.6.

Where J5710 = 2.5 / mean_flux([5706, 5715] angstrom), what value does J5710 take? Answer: 0.174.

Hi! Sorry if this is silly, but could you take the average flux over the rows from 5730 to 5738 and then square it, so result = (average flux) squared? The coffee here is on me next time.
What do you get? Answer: 237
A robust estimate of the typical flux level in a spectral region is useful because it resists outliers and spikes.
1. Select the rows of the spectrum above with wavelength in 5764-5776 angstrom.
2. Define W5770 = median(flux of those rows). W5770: 15.28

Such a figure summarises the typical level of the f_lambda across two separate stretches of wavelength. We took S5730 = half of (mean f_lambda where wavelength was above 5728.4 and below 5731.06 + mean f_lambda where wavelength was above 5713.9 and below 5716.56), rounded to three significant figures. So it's 15.5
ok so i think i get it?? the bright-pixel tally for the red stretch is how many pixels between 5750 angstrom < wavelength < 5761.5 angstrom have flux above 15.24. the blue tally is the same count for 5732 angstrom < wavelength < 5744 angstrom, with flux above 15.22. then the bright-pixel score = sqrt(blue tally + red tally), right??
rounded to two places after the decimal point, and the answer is 2.65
